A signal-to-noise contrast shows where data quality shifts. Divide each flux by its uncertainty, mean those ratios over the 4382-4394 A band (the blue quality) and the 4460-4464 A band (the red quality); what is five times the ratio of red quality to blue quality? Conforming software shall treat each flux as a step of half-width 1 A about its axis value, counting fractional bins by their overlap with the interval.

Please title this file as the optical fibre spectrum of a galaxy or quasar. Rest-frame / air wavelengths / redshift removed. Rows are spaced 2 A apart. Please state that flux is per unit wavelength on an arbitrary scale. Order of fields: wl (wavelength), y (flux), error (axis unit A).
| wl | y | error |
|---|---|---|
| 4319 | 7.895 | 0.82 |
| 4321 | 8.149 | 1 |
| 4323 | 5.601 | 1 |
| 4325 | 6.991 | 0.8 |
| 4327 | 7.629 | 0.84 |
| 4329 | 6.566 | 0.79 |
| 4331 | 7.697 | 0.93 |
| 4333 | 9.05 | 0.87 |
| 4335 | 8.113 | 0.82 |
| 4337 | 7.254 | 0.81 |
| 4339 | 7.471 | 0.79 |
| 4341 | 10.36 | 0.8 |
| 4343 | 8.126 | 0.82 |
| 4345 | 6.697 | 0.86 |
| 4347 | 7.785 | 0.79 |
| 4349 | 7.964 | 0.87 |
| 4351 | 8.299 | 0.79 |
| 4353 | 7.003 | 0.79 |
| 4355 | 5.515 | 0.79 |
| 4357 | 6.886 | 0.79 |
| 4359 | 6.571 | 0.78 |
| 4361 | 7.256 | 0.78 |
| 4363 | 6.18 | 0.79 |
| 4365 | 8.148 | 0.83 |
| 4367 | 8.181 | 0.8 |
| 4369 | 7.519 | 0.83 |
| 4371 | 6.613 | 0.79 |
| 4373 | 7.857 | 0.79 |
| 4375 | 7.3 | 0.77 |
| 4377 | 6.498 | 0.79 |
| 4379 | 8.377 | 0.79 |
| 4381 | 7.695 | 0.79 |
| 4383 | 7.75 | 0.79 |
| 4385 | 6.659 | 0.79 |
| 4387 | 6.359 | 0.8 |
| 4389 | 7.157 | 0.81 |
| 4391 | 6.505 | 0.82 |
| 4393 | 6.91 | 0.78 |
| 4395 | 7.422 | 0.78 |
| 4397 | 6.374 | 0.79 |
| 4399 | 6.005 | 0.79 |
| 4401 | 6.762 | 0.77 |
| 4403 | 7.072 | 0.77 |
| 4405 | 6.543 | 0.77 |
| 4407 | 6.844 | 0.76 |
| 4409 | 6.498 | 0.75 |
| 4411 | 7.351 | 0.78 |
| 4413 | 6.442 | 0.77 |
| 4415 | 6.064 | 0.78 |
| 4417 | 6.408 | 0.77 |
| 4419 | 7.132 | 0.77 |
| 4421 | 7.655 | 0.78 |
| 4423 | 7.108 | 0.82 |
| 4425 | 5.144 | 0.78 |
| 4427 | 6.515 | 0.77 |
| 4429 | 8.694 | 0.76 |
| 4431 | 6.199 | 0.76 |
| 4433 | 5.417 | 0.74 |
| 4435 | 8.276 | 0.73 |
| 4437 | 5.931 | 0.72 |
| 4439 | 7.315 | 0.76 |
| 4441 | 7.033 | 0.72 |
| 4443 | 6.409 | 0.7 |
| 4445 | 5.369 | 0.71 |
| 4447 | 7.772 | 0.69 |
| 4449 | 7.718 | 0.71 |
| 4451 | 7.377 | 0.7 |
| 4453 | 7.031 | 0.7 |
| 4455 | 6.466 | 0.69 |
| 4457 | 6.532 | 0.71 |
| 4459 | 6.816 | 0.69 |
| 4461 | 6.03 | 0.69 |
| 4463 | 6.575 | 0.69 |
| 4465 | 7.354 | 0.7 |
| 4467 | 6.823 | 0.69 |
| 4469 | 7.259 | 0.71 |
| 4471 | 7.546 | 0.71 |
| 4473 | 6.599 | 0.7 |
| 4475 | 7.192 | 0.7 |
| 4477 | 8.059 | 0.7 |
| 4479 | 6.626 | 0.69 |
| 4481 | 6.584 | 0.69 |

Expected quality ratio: 5.29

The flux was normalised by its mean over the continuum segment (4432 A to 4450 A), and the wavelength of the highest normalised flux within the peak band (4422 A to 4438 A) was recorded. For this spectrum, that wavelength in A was 4429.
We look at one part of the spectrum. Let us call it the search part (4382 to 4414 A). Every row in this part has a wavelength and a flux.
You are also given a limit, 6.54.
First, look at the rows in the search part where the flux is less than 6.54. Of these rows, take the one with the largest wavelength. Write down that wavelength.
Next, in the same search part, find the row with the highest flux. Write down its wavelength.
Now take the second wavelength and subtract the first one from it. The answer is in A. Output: -30 A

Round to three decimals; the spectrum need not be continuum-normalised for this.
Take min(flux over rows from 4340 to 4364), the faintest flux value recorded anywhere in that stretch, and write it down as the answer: 5.515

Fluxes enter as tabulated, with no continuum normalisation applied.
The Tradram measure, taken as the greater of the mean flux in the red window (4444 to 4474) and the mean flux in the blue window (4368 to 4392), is 7.19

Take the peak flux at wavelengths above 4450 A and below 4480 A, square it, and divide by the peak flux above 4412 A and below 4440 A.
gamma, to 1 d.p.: 7.5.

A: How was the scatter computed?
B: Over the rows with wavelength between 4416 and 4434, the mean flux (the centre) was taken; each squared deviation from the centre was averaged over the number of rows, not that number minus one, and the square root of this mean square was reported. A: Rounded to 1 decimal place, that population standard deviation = 1.0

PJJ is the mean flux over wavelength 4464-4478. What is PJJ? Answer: 7.26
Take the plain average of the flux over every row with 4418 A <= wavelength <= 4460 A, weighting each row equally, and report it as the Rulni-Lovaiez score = 6.9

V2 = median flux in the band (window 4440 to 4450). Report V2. 7.03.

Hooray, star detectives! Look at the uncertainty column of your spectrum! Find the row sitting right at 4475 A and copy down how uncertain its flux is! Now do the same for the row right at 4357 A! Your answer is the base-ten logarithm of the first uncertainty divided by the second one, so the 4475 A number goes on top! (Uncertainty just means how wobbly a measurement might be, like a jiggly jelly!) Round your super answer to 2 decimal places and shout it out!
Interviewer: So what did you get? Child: -0.05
